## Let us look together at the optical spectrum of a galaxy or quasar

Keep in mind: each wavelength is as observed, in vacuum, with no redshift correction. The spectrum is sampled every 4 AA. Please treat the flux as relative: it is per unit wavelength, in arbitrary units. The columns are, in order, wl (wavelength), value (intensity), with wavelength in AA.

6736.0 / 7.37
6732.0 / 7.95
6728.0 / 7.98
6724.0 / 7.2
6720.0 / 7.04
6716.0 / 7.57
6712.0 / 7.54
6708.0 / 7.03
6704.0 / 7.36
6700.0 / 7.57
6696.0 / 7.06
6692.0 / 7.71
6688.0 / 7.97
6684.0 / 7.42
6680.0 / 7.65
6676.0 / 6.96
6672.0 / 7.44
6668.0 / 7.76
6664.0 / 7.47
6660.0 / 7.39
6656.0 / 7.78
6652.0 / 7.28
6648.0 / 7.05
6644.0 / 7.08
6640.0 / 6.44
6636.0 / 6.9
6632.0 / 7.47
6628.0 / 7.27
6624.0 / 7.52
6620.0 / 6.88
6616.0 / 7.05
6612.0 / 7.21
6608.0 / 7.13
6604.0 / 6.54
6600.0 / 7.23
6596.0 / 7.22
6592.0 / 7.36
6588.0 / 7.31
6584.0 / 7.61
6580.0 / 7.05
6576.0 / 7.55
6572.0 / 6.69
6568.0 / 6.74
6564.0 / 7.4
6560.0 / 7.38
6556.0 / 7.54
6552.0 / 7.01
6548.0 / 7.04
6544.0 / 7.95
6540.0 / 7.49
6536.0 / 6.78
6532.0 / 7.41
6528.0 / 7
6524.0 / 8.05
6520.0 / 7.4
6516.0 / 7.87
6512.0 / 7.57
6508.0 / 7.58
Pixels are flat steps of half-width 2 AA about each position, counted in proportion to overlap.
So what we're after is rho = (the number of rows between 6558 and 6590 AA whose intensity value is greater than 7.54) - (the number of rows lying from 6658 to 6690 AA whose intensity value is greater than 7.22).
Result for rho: -5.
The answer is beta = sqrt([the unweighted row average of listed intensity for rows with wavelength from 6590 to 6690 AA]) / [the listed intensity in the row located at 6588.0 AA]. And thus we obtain 0.369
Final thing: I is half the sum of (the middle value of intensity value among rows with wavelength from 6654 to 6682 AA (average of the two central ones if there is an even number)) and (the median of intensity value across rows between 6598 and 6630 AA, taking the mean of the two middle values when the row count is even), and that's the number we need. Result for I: 7.32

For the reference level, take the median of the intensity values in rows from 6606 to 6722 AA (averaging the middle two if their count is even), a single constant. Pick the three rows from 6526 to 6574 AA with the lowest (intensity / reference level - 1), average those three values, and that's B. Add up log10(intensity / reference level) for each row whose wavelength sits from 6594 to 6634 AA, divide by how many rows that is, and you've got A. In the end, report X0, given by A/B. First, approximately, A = -0.013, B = -0.085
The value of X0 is 0.15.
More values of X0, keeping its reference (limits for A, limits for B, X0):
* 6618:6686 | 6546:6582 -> 0.07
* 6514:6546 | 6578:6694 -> -0.07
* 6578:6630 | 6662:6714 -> 0.23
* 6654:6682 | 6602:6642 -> -0.07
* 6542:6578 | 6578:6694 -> 0.07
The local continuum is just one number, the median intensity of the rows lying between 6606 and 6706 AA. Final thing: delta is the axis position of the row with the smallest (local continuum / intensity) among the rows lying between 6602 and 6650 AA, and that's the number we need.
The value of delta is 6624.0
